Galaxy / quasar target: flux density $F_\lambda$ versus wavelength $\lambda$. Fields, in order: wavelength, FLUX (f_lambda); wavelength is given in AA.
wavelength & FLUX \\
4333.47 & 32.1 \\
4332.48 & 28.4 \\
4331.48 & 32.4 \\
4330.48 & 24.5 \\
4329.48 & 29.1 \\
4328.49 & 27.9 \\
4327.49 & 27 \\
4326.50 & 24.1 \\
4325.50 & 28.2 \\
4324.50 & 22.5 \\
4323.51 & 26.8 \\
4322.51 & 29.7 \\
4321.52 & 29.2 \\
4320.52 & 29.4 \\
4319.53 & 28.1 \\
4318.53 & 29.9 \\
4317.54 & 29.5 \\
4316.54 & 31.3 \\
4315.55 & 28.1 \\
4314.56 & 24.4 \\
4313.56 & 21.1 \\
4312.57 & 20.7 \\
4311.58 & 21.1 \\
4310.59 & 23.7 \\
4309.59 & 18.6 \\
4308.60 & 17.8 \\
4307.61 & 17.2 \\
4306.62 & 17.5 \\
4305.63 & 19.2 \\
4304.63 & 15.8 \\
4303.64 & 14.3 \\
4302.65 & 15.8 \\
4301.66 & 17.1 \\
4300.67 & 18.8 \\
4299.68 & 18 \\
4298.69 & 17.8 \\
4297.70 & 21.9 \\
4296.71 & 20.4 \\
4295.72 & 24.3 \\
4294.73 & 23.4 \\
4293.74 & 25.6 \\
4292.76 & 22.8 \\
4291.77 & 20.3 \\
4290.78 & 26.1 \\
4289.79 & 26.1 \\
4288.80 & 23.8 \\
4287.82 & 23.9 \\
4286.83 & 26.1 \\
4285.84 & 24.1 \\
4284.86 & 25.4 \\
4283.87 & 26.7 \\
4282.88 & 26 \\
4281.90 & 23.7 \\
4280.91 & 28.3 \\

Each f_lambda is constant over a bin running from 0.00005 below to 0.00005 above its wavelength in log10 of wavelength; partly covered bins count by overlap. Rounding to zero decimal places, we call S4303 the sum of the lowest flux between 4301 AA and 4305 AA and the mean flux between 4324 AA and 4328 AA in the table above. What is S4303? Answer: 40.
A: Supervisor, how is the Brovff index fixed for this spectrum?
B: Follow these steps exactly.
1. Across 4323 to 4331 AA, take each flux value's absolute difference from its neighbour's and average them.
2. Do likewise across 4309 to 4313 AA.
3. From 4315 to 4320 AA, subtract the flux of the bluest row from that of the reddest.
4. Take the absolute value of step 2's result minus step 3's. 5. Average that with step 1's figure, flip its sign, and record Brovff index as -3.04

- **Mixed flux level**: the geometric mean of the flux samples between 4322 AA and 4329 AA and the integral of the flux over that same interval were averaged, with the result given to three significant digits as 106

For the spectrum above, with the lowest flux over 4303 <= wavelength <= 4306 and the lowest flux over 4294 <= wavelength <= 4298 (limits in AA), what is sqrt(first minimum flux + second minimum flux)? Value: 5.89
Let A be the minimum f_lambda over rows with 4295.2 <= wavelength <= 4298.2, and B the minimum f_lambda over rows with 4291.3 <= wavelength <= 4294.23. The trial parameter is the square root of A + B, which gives 6.38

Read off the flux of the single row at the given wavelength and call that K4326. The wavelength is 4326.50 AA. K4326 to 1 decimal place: 24.1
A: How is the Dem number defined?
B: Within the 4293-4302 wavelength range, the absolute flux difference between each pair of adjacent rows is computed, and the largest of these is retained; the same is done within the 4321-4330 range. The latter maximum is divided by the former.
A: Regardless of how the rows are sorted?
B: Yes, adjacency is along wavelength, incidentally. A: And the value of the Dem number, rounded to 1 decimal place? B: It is 1.4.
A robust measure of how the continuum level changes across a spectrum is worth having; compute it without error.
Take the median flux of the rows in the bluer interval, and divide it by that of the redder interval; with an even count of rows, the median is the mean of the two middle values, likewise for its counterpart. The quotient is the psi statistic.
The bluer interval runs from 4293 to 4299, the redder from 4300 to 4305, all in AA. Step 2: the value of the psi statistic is 1.4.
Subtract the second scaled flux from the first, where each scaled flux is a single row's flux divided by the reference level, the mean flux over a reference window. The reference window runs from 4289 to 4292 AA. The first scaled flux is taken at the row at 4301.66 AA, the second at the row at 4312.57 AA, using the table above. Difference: -0.1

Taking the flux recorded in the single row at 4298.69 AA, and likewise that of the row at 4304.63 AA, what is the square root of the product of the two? 16.8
